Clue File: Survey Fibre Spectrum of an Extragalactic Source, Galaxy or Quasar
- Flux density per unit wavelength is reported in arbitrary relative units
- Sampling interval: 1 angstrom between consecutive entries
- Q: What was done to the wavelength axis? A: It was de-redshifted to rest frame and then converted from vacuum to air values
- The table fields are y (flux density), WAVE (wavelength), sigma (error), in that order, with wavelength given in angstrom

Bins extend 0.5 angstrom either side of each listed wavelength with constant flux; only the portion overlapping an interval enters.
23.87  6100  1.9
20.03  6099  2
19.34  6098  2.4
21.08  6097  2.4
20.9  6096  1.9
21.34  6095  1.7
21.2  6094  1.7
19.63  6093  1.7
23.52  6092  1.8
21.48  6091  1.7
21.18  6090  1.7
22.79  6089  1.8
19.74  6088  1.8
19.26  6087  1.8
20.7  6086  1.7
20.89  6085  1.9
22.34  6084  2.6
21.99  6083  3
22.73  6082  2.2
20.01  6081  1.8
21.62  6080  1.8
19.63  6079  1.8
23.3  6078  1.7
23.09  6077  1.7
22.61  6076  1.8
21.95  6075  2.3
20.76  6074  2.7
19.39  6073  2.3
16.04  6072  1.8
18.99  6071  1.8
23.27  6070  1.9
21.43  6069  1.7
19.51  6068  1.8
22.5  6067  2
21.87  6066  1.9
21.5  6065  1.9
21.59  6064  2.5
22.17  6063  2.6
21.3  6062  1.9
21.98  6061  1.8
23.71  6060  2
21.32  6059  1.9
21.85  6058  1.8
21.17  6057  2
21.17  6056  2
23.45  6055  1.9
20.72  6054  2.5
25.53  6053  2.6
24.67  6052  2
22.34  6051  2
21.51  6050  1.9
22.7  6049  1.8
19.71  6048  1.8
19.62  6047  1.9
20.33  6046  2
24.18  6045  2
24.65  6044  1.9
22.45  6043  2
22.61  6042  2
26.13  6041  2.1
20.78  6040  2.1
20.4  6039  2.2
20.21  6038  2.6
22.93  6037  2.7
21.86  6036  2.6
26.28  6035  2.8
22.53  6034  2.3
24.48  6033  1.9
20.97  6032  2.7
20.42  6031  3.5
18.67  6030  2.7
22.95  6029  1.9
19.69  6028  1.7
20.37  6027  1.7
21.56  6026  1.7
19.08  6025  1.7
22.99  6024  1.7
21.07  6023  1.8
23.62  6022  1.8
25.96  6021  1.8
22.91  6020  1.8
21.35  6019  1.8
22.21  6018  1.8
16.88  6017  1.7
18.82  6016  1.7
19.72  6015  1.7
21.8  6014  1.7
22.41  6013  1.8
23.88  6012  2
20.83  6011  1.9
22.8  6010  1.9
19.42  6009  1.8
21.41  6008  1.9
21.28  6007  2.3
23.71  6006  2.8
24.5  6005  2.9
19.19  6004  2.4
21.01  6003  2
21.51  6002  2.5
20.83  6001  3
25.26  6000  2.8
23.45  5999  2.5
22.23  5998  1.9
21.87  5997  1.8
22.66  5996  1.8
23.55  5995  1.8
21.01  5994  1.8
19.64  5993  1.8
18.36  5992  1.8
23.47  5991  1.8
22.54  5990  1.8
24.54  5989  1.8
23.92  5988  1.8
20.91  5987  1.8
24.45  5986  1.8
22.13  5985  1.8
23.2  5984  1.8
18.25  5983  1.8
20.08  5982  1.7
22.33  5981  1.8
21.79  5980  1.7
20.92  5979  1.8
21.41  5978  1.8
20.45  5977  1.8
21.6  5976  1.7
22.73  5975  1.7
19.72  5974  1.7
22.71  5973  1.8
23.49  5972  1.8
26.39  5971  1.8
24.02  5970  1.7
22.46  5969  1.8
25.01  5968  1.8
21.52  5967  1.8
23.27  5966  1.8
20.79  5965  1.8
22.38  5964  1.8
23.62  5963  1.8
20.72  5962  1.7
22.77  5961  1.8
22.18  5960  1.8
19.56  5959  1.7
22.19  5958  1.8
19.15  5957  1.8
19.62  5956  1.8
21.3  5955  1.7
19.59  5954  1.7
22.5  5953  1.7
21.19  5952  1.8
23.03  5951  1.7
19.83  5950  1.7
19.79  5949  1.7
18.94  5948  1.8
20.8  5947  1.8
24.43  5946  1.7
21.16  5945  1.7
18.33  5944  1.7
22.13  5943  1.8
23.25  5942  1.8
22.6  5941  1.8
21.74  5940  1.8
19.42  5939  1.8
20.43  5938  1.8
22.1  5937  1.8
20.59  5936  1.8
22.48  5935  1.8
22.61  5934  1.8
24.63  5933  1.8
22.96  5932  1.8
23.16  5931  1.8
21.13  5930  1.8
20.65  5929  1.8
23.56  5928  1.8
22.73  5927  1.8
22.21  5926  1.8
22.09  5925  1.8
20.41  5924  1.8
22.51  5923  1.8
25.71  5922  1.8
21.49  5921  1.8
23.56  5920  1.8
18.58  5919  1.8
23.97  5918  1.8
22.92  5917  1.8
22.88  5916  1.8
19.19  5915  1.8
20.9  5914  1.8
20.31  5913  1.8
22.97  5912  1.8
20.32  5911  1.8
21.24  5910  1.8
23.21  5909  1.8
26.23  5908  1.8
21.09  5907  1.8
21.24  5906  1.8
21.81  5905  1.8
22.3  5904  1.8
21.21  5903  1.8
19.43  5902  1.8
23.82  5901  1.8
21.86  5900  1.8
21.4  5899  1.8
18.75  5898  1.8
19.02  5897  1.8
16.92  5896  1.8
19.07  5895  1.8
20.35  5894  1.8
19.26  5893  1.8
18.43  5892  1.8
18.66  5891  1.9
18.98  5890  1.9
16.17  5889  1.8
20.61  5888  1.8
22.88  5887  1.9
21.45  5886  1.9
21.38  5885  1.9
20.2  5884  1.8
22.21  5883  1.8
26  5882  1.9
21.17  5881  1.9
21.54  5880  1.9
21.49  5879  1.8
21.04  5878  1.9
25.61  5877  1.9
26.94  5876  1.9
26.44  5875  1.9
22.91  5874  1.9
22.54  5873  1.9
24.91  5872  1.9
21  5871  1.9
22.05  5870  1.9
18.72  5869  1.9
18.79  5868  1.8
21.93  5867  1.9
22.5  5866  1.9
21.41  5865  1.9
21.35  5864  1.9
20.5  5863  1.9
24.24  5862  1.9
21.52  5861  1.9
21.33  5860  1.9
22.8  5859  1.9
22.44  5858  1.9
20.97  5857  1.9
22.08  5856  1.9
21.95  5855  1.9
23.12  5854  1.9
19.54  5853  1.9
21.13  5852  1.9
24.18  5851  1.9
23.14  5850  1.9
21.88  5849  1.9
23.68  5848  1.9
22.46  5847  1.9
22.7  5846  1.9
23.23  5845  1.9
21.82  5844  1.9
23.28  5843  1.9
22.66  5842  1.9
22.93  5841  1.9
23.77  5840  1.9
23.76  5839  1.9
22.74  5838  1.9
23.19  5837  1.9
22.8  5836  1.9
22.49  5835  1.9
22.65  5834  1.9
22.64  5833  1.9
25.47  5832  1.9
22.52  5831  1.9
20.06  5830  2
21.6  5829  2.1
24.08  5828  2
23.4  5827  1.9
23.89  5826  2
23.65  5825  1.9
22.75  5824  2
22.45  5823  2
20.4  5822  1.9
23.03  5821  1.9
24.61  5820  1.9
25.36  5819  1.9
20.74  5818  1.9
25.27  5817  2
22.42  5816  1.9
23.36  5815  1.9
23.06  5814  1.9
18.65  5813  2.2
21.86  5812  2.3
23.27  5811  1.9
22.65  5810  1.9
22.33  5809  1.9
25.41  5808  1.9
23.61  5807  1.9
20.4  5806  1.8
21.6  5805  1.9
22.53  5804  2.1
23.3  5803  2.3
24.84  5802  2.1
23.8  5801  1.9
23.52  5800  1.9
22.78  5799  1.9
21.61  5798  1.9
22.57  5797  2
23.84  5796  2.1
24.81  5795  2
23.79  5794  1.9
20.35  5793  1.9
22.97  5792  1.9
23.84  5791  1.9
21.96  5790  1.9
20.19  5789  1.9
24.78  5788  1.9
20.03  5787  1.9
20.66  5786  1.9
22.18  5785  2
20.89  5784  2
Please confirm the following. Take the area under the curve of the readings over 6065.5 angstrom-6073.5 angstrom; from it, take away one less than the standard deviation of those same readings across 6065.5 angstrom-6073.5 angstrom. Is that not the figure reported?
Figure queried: 162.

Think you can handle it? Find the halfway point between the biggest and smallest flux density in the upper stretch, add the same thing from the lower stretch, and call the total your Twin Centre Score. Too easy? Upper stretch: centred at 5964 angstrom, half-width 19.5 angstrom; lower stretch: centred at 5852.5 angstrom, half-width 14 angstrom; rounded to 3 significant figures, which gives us 44.2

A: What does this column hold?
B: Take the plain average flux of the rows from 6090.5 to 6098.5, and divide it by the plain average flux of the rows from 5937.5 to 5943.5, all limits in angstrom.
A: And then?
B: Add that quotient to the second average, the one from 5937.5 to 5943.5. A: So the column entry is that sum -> 22.6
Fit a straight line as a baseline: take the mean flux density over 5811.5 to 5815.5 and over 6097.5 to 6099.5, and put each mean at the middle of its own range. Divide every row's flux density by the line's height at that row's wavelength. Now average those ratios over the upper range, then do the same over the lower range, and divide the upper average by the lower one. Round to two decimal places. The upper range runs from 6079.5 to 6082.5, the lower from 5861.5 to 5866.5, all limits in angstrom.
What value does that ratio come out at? 1.05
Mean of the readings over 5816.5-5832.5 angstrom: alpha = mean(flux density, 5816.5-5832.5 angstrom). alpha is 23.1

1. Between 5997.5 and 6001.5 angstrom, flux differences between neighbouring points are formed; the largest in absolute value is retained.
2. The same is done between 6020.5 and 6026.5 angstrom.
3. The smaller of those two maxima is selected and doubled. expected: 8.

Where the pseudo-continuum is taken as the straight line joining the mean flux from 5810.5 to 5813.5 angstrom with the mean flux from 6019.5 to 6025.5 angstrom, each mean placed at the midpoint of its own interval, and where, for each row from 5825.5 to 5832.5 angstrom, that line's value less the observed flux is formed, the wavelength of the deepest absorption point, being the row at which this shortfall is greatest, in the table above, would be 5830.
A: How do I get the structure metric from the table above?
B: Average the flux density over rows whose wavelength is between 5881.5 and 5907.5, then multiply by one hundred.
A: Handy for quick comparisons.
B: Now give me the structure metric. 2056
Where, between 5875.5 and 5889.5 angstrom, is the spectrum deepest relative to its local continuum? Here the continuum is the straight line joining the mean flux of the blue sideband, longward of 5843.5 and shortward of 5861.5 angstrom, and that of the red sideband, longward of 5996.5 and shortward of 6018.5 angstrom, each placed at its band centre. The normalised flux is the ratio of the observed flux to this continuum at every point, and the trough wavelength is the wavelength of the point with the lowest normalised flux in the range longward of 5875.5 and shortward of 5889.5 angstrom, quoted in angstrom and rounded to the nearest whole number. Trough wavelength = 5889 angstrom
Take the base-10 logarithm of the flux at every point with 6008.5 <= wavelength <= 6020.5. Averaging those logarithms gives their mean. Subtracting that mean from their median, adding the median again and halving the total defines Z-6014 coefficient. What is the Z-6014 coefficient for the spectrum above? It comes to 0.673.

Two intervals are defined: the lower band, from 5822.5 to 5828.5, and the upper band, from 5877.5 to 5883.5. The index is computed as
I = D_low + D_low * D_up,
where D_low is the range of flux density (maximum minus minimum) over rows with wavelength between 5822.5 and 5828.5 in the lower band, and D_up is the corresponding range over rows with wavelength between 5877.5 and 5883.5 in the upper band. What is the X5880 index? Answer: 10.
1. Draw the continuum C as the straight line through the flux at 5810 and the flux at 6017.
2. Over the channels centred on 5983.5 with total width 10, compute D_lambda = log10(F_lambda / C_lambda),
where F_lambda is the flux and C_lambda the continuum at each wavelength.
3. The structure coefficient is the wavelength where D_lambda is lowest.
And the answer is 5983 angstrom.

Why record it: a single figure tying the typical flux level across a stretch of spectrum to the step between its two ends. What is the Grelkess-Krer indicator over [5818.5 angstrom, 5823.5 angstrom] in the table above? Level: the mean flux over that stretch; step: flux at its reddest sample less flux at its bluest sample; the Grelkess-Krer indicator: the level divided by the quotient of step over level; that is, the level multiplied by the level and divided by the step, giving -184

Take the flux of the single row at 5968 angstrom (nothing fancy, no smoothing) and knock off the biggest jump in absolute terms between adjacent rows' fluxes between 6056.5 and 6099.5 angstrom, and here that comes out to 20.7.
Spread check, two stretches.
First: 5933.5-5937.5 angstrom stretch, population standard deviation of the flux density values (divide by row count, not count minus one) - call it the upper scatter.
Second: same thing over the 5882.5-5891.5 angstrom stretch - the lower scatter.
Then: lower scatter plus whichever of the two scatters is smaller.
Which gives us 2.76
